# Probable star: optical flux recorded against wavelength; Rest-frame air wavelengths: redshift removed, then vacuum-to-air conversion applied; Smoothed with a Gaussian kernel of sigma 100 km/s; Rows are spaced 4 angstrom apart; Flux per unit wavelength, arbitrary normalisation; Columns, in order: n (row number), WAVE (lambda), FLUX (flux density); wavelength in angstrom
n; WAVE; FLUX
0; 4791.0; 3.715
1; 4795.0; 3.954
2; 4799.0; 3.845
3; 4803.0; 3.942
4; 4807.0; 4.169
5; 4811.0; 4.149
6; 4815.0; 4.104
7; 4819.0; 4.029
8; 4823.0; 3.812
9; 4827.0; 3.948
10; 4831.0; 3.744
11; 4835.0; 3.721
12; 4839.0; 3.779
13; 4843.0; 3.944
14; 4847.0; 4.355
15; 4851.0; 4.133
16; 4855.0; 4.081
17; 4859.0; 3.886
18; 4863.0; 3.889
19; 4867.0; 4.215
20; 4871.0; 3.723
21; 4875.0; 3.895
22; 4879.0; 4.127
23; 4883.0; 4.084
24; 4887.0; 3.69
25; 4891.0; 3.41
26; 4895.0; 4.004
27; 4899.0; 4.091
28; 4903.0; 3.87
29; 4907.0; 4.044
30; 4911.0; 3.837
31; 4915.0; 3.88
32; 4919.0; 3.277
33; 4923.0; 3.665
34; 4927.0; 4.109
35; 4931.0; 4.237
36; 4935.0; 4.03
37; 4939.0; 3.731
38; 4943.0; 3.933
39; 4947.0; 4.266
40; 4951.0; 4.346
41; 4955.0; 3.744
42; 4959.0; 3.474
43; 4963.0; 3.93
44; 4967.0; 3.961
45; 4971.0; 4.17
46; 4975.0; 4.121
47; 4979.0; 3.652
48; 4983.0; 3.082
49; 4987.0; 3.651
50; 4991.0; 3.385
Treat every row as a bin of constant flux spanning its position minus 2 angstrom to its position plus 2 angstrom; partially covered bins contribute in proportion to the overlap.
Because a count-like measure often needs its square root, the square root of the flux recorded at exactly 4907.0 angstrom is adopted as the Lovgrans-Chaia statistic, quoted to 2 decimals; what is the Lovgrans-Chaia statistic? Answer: 2.01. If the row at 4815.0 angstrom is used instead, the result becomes 2.03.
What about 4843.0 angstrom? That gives 1.99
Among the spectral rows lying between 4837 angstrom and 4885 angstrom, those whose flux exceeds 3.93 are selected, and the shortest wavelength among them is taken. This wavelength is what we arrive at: 4843.0 angstrom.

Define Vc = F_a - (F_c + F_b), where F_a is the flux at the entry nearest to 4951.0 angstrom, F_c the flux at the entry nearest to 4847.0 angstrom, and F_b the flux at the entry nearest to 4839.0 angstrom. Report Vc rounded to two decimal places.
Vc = -3.79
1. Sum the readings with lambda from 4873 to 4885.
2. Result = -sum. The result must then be -12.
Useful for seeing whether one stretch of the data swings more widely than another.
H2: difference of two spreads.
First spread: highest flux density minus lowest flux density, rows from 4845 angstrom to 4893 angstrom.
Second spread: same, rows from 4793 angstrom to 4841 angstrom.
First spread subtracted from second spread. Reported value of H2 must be -0.50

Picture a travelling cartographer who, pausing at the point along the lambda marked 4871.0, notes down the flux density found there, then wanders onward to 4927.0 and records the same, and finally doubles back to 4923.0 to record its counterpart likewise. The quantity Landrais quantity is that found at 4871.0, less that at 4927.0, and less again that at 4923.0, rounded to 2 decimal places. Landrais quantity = -4.05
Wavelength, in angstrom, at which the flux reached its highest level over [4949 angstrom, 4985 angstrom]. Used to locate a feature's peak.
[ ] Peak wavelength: 4951.0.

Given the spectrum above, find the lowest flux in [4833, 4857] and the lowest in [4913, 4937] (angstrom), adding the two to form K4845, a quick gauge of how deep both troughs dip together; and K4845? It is 7.0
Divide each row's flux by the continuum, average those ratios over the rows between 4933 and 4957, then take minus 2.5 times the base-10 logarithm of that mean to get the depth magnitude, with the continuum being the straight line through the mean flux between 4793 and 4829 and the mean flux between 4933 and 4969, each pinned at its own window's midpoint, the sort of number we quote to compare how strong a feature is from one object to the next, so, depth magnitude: -0.019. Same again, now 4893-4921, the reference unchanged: 0.027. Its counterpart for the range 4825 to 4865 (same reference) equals 0.009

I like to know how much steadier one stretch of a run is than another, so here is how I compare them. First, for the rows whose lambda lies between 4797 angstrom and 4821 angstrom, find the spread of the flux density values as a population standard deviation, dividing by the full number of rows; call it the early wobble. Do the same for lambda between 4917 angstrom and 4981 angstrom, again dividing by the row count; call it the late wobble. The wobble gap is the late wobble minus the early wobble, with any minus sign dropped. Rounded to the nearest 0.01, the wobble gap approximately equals 0.18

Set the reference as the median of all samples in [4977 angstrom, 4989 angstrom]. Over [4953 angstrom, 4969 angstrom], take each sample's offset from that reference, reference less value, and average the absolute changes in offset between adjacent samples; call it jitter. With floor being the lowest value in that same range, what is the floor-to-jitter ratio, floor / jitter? 14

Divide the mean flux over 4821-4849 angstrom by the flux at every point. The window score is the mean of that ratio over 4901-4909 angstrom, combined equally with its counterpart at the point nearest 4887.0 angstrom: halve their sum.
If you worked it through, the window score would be 1.02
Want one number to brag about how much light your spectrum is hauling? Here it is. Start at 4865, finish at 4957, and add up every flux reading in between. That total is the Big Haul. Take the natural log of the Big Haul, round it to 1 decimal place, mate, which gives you 4.5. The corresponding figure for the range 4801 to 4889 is 4.5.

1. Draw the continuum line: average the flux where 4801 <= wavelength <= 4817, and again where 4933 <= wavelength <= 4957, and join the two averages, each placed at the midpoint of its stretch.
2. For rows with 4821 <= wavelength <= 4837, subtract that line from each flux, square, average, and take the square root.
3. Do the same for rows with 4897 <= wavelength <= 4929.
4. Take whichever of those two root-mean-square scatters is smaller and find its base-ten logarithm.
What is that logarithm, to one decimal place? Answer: -0.5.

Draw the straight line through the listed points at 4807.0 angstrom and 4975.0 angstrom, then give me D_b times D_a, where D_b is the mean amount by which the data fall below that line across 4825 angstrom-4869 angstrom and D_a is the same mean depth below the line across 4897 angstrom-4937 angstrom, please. 0.043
